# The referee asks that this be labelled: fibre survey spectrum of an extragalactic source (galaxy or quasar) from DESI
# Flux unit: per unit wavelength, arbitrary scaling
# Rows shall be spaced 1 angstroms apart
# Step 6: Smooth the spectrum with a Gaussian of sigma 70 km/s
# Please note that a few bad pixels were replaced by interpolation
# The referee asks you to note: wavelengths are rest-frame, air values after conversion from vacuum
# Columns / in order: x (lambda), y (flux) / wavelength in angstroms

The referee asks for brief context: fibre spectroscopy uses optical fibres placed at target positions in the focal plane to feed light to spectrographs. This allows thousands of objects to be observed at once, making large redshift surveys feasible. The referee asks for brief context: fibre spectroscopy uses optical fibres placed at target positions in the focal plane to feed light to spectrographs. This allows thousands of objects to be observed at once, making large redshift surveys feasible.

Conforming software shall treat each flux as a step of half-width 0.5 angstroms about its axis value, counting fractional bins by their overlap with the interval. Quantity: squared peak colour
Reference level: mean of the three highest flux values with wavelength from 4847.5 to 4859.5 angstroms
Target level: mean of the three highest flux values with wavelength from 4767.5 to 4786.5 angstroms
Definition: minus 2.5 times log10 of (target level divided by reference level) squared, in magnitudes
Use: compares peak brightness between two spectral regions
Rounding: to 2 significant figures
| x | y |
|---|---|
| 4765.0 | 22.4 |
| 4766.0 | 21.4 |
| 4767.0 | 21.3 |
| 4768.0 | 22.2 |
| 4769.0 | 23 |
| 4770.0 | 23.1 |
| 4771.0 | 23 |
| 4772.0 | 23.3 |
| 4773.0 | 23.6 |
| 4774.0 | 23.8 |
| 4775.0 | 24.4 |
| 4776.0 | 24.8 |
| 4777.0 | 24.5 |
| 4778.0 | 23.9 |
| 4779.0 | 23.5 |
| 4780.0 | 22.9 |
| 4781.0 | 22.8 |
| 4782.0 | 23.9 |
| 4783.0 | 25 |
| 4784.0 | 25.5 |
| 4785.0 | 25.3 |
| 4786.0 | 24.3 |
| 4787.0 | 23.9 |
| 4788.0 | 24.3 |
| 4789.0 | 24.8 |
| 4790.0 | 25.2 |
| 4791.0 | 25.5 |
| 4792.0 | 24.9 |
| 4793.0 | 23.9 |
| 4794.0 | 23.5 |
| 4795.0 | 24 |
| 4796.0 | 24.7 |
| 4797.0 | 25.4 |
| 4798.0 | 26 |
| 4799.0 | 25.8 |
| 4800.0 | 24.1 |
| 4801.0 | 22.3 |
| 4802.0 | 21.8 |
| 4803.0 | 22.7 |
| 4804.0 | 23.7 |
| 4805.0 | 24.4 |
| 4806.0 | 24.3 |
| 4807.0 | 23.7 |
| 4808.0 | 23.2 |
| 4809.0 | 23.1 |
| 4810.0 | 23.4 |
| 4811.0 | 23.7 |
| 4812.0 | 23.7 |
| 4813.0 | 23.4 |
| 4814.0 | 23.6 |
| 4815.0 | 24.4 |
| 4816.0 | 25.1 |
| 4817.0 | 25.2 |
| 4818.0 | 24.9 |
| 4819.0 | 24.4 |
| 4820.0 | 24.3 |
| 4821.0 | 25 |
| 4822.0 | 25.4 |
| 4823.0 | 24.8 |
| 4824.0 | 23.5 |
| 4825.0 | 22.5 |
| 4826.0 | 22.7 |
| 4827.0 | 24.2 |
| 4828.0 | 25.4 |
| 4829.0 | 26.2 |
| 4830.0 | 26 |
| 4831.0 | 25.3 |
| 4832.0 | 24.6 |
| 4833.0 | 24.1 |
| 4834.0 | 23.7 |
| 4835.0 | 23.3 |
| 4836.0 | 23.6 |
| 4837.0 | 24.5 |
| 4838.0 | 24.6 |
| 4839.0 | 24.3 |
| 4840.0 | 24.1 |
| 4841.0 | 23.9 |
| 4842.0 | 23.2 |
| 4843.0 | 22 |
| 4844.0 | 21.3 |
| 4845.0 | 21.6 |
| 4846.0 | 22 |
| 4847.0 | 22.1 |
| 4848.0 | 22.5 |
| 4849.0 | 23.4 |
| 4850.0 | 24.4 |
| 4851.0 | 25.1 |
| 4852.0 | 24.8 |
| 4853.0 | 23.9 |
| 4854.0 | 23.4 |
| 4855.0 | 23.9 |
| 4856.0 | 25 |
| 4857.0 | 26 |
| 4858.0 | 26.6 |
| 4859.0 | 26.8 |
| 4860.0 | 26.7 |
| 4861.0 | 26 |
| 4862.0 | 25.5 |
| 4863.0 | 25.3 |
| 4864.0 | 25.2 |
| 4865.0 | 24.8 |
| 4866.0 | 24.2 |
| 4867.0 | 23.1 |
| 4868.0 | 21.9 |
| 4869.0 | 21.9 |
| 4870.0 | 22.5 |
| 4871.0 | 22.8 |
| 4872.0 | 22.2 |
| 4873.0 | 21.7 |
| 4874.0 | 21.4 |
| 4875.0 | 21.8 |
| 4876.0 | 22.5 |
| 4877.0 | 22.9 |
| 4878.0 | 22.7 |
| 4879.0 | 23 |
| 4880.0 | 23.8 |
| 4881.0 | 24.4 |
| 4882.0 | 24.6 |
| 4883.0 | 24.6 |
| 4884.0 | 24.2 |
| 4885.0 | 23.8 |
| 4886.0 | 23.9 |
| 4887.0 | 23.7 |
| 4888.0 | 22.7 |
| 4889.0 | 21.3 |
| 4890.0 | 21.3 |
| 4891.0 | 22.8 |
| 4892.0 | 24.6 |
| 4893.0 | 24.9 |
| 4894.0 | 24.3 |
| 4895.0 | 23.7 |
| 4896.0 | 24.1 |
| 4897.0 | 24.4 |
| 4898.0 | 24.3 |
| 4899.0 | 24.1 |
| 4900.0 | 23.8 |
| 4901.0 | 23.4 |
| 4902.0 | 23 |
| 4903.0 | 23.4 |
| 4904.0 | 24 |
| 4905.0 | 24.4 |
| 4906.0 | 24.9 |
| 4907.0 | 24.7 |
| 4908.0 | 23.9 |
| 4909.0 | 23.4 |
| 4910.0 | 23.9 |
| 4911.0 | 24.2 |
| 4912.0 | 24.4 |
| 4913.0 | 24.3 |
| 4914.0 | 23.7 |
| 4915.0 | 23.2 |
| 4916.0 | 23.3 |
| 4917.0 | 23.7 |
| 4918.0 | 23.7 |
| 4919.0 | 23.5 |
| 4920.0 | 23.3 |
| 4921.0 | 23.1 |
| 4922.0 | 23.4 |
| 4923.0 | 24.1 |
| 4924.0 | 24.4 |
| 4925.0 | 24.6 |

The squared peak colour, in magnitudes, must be 0.10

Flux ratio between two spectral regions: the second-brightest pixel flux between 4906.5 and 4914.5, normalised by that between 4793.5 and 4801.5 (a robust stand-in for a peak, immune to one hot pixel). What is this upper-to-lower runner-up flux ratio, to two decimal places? 0.95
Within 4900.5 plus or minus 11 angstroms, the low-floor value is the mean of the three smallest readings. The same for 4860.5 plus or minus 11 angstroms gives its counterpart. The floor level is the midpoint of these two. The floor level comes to 22.23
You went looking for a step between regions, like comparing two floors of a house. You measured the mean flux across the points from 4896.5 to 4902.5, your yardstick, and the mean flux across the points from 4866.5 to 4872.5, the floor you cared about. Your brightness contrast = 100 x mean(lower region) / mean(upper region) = 94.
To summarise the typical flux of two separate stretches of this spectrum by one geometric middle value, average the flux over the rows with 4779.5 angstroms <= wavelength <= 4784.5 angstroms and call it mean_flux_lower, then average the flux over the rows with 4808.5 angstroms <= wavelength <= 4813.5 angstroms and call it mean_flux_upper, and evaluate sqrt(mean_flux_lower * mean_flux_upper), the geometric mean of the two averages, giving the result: 23.7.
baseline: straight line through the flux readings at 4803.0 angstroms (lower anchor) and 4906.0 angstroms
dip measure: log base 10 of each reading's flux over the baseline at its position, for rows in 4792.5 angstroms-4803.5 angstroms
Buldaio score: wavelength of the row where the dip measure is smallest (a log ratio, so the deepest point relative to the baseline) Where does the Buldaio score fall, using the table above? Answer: 4802.0 angstroms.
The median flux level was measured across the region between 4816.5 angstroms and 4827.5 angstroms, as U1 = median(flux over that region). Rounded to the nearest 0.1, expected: 24.4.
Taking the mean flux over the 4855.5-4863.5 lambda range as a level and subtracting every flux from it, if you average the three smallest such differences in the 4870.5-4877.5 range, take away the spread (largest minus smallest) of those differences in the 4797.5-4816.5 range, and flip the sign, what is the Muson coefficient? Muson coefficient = 0.9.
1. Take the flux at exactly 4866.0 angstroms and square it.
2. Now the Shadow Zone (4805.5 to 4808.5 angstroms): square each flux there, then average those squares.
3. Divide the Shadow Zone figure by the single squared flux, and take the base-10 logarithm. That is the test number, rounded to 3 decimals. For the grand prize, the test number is -0.017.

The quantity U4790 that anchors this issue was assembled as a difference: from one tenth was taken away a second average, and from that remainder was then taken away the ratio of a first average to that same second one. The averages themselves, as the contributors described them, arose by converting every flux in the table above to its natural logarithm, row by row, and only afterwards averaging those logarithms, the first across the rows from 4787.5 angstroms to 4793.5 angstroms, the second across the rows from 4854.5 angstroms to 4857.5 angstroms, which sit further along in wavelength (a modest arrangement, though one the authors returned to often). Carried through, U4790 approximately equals -4.11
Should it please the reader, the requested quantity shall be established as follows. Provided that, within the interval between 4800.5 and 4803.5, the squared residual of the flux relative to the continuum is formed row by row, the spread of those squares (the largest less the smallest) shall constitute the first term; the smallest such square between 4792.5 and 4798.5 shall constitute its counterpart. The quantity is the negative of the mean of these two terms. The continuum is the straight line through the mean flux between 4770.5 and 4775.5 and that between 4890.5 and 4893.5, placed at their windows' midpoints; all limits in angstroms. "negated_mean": -1.4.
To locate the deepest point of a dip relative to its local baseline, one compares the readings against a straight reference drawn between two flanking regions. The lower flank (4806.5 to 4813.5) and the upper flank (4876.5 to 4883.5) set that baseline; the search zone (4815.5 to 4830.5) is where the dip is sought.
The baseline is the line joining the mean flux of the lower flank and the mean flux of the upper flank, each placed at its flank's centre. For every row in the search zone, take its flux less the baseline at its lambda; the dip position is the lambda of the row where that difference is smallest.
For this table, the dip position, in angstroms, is 4825.0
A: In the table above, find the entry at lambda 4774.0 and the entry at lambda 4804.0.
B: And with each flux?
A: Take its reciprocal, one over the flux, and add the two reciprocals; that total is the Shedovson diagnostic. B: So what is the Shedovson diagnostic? 0.0842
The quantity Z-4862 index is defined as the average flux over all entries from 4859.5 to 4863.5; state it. 25.9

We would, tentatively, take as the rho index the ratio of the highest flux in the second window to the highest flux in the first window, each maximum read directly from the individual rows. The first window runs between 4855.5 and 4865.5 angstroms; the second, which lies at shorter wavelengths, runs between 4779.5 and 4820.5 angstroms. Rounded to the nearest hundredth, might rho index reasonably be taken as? 0.97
